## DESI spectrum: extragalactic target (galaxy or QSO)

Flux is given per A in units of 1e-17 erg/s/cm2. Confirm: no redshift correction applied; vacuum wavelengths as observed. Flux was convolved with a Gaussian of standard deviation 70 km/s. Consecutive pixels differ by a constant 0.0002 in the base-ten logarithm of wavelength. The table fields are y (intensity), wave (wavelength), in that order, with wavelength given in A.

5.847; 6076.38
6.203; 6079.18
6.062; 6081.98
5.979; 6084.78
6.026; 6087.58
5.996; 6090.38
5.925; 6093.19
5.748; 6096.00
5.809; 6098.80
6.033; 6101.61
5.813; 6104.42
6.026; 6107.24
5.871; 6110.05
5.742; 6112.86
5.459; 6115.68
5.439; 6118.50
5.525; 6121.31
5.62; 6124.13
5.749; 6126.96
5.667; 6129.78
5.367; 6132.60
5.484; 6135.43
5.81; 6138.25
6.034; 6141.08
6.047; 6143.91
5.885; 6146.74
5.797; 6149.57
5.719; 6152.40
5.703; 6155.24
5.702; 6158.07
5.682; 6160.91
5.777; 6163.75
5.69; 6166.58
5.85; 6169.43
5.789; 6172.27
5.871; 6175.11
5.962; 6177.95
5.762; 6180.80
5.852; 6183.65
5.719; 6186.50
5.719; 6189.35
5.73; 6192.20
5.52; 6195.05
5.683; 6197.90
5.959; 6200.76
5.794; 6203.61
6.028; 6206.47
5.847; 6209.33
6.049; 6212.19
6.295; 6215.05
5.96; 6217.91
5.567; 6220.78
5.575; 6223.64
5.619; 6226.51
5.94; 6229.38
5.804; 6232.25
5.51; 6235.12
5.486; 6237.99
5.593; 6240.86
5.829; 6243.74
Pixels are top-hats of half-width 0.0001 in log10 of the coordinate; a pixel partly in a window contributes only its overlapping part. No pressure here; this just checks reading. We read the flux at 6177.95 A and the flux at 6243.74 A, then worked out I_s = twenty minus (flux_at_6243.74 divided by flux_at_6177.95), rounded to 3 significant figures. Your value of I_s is 19.0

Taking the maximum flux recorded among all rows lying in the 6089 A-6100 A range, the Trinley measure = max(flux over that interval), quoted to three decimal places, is 5.996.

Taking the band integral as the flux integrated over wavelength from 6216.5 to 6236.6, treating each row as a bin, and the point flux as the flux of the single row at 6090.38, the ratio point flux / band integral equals 0.05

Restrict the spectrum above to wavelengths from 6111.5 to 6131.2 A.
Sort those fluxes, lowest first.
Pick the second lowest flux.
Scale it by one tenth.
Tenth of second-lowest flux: 0.546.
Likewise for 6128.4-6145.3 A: 0.548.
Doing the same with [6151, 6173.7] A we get 0.569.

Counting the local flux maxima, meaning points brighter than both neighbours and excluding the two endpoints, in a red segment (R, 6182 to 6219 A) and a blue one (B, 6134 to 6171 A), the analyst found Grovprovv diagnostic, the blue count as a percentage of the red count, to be 50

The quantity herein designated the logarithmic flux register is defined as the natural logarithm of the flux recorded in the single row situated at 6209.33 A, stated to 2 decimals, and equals 1.77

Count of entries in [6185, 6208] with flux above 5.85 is 2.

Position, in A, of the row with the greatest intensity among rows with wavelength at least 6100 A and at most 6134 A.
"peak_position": 6101.61 A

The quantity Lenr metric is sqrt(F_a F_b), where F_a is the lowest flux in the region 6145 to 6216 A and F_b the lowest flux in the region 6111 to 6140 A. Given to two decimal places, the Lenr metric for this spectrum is 5.44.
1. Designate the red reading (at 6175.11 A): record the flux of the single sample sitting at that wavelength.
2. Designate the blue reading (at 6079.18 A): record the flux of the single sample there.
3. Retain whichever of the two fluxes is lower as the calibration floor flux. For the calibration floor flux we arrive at 5.87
